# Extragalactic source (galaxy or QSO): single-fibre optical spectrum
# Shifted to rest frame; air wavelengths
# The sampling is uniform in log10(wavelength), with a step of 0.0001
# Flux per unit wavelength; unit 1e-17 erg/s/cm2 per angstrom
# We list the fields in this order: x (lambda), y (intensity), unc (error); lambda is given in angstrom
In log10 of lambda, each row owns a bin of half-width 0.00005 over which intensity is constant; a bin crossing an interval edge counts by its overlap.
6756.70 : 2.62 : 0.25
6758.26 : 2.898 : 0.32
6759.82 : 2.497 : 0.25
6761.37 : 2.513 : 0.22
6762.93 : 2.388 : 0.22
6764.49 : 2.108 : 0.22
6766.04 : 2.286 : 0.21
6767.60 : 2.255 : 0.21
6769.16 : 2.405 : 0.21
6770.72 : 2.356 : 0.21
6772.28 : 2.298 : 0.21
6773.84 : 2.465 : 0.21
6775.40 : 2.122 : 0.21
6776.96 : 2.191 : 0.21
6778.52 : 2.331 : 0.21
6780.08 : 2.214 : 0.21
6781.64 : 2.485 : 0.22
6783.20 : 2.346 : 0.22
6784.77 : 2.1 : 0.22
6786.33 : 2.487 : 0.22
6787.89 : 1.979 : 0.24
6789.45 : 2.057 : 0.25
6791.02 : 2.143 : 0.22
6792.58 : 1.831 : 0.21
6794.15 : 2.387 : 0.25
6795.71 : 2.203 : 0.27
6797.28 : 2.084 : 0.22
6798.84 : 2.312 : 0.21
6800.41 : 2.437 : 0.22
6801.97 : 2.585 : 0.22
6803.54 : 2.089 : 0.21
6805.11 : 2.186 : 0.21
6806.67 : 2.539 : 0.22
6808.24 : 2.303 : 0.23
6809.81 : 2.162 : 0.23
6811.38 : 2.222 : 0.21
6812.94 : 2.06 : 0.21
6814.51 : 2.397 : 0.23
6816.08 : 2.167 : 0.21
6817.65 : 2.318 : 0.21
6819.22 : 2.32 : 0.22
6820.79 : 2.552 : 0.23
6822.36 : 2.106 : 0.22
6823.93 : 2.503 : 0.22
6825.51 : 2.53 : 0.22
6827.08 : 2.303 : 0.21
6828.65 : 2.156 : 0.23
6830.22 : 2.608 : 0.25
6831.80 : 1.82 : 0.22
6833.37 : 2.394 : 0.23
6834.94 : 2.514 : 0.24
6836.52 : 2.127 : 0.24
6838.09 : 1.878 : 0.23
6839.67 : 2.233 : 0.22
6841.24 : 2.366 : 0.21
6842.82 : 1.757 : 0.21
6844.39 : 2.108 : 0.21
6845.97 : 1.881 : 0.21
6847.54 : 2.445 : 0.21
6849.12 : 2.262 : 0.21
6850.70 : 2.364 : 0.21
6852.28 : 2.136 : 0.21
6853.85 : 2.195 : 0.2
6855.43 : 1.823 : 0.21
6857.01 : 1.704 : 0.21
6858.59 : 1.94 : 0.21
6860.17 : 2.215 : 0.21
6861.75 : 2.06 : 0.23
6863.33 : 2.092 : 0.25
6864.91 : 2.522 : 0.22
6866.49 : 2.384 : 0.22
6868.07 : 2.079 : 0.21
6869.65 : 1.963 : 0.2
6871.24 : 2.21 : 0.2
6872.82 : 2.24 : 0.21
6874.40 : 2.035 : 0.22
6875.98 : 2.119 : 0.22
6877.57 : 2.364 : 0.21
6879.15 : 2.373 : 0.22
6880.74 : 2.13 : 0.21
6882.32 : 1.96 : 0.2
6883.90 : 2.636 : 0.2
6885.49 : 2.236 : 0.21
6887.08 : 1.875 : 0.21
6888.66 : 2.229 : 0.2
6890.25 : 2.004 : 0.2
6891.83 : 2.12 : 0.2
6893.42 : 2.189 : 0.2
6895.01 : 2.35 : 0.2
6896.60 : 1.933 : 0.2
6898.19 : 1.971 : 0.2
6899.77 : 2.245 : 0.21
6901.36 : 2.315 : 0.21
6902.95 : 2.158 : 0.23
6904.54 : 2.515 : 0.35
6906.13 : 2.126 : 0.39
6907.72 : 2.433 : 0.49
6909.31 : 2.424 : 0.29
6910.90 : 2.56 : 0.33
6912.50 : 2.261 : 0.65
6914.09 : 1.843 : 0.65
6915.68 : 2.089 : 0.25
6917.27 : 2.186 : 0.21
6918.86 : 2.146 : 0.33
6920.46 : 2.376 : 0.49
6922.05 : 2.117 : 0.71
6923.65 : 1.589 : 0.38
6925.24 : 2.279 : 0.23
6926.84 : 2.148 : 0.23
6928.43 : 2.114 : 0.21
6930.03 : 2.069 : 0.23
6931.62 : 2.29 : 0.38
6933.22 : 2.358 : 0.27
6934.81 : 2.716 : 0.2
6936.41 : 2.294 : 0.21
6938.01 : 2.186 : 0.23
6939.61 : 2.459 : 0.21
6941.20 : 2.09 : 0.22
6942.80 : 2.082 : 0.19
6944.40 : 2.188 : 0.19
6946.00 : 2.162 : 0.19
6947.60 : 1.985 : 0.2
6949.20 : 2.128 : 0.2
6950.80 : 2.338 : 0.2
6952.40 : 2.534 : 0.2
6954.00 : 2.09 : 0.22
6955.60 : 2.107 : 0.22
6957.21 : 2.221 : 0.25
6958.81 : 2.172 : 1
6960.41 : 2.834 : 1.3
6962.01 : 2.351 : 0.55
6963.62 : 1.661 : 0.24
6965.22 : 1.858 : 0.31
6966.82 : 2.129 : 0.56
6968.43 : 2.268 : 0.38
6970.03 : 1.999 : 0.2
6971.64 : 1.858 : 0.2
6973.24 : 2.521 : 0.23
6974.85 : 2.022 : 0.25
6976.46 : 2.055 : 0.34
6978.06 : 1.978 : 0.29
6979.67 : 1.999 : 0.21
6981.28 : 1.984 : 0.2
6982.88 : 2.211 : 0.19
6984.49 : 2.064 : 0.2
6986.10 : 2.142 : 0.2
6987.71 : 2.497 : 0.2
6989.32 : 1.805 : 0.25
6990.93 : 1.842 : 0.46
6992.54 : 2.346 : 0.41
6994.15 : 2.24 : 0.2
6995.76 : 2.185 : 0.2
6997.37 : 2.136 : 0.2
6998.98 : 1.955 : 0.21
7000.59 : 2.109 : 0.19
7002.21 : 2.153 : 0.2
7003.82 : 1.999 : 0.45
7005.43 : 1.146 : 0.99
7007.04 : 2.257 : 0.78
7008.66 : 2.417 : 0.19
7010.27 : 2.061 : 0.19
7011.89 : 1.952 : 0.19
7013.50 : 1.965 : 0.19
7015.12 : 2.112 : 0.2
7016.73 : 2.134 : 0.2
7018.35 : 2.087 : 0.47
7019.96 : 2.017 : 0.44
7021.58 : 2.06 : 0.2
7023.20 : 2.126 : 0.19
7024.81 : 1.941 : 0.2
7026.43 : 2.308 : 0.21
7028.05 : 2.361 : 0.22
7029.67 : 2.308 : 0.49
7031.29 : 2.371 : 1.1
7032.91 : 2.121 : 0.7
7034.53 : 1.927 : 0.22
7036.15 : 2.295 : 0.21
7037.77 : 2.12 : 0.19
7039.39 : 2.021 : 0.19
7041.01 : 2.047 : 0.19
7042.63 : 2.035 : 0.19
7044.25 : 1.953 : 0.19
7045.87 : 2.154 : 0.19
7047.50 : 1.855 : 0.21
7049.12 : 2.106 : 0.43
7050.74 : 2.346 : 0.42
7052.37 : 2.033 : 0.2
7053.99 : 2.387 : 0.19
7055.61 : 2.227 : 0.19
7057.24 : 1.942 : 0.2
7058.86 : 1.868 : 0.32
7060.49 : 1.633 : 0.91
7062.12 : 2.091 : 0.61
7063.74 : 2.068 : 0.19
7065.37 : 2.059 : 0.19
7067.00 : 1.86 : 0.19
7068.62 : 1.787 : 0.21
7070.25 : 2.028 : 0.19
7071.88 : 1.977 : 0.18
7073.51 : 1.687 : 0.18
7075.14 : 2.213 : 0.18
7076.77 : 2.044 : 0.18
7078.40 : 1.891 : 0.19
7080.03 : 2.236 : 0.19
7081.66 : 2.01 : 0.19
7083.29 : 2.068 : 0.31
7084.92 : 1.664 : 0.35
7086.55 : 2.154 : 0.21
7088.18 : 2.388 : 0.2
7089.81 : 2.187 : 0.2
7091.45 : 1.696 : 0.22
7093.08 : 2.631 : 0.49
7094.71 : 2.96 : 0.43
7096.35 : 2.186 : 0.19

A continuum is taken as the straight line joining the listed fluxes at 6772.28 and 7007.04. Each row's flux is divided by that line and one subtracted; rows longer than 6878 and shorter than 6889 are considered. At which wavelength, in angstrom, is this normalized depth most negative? 6887.08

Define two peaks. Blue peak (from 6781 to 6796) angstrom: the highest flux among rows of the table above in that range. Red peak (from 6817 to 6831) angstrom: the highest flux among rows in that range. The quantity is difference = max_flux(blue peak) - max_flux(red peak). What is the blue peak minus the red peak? -0.1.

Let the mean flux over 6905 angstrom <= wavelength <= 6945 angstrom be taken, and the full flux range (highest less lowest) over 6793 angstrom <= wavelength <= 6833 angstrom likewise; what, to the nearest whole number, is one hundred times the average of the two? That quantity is 150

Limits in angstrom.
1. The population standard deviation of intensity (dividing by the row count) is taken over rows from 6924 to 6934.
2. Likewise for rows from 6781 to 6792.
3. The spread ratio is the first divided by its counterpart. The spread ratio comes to 0.54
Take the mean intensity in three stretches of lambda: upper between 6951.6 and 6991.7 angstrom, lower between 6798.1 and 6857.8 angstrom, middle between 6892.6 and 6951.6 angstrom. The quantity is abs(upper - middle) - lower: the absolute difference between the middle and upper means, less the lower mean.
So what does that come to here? -2.15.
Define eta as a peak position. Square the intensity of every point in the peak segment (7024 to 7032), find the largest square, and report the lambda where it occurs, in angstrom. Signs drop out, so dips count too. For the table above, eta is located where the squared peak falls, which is 7031.29 angstrom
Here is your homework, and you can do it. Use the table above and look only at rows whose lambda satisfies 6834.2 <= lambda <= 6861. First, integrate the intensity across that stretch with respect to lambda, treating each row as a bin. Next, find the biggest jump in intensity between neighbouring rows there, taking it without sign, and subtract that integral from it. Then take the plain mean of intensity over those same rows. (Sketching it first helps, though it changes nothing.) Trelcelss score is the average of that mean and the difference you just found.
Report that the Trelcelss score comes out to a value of -27.0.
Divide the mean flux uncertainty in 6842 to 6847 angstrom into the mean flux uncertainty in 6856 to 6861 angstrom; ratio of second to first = 1.00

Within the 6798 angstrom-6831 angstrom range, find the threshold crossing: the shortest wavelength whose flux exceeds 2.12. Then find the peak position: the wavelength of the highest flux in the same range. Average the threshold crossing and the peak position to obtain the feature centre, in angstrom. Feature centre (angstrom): 6814.5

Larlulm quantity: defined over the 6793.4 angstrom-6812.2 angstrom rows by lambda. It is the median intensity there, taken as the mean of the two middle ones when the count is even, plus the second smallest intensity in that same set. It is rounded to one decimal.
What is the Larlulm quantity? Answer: 4.4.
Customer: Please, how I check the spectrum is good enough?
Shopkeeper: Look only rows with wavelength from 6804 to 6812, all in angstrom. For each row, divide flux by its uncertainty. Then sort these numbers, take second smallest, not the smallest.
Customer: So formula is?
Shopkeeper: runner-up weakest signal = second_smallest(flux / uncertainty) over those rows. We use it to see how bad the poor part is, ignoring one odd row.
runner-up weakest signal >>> 10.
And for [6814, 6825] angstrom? 10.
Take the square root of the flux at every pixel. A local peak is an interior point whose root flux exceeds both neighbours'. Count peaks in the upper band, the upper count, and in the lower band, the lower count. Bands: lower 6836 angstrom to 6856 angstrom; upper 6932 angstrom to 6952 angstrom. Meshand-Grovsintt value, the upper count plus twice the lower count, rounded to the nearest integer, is 13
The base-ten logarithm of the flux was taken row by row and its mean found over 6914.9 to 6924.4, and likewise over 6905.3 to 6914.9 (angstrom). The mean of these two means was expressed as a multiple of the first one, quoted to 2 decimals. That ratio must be 1.06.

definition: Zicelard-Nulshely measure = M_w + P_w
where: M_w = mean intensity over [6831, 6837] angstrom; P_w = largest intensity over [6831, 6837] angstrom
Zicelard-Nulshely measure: 4.73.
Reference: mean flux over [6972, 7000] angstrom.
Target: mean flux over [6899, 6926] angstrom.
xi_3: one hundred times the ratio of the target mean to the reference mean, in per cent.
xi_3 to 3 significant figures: 105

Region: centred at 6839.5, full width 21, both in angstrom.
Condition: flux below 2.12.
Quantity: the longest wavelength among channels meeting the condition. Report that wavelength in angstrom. 6845.97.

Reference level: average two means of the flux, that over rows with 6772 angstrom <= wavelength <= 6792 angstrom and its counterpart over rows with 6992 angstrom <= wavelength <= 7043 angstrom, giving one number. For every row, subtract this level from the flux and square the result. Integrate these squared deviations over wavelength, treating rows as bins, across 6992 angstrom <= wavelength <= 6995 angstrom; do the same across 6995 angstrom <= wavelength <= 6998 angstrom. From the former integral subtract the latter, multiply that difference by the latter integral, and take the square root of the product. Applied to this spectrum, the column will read 0.01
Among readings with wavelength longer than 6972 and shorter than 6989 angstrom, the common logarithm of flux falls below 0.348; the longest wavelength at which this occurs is 6986.10 angstrom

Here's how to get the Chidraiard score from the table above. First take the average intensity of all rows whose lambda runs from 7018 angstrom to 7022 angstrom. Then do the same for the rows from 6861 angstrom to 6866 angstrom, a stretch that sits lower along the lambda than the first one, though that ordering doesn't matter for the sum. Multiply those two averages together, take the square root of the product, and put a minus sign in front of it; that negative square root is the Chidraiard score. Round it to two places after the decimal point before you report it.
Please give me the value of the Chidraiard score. -2.14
